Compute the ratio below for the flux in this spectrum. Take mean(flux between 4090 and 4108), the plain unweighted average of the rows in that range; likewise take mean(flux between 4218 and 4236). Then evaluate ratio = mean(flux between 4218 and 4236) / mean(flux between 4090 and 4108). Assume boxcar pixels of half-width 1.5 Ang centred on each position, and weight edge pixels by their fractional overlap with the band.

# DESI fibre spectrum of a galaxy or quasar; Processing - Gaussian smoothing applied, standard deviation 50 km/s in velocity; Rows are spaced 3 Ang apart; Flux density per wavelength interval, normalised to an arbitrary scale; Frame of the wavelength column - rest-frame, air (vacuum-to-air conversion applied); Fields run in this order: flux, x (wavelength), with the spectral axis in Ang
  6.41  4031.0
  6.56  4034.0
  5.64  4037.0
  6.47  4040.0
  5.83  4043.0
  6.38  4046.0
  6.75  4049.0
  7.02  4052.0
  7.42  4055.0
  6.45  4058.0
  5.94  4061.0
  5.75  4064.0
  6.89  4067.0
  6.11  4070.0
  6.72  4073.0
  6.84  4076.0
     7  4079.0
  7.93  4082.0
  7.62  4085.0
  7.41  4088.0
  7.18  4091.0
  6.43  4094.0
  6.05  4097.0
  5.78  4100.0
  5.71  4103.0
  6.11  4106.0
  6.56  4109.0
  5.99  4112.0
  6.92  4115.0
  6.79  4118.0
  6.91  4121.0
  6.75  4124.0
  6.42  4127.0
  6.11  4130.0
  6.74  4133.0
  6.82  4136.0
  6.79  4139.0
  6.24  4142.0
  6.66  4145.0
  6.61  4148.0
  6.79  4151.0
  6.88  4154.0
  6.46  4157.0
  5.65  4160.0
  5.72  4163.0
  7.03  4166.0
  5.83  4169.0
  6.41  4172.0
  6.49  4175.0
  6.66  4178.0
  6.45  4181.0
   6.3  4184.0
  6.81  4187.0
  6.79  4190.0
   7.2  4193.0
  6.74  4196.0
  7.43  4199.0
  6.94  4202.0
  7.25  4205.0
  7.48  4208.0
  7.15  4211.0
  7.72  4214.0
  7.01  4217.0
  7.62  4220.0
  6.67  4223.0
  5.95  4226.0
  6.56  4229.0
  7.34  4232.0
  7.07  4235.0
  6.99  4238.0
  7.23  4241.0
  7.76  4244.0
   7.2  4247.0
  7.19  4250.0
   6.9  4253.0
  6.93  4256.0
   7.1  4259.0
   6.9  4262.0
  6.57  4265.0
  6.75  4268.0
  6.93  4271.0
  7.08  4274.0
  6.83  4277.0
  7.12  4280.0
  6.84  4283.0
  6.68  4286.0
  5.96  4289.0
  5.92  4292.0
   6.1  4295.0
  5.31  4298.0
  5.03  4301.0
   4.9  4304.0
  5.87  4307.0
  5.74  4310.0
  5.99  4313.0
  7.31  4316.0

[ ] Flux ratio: 1.11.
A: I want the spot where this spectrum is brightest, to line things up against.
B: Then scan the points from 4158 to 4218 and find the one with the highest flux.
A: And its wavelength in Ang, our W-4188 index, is 4214.0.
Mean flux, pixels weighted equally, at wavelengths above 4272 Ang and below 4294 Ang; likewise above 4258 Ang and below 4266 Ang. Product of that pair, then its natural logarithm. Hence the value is 3.82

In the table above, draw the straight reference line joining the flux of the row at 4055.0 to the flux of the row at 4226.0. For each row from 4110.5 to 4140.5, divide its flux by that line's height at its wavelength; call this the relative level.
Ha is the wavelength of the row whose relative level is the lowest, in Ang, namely 4112.0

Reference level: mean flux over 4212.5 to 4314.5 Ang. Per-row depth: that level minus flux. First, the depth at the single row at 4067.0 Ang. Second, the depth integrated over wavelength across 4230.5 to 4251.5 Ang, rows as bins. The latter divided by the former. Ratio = 52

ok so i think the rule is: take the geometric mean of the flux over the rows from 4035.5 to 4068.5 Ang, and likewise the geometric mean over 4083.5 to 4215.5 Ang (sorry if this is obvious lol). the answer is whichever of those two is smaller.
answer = 6.39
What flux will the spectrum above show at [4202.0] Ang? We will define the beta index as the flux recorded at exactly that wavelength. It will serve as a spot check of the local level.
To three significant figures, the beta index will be 6.94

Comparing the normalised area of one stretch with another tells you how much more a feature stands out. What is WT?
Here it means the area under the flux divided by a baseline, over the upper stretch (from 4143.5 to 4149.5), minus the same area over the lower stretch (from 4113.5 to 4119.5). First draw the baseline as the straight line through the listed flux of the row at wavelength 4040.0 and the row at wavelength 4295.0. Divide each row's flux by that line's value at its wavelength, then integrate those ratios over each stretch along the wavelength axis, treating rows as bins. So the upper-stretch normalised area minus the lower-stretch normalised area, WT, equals -0.2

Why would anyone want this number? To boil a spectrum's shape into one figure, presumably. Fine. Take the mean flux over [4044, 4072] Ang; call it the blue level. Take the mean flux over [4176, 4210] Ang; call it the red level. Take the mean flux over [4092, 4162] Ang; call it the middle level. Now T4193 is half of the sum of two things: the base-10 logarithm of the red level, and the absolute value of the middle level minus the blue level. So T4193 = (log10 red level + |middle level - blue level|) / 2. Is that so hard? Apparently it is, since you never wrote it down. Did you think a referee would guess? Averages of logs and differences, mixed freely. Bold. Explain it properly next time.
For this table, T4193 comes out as 0.46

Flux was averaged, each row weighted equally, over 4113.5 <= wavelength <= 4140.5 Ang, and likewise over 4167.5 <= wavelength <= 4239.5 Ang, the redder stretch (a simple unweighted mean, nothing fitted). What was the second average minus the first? 0.17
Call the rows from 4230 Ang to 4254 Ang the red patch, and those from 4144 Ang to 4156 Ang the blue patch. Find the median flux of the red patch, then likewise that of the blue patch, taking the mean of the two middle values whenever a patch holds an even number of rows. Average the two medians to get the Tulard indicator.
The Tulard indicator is 6.96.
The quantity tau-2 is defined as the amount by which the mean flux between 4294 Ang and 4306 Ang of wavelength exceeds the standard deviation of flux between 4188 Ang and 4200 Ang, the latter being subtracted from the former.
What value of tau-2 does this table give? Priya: 5.0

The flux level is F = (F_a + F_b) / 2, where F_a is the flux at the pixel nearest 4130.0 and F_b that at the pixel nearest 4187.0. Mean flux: 6.46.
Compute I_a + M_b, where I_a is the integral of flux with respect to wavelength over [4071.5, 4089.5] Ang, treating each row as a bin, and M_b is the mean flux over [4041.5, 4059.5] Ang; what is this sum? 137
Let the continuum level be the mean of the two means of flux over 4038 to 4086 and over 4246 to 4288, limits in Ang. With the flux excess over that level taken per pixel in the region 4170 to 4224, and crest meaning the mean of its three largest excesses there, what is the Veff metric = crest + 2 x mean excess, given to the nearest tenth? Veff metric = 1.1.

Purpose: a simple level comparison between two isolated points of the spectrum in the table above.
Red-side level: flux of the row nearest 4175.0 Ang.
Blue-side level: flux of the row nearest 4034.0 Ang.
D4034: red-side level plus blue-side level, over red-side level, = 2.01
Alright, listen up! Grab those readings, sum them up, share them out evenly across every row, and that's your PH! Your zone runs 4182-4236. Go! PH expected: 7.0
